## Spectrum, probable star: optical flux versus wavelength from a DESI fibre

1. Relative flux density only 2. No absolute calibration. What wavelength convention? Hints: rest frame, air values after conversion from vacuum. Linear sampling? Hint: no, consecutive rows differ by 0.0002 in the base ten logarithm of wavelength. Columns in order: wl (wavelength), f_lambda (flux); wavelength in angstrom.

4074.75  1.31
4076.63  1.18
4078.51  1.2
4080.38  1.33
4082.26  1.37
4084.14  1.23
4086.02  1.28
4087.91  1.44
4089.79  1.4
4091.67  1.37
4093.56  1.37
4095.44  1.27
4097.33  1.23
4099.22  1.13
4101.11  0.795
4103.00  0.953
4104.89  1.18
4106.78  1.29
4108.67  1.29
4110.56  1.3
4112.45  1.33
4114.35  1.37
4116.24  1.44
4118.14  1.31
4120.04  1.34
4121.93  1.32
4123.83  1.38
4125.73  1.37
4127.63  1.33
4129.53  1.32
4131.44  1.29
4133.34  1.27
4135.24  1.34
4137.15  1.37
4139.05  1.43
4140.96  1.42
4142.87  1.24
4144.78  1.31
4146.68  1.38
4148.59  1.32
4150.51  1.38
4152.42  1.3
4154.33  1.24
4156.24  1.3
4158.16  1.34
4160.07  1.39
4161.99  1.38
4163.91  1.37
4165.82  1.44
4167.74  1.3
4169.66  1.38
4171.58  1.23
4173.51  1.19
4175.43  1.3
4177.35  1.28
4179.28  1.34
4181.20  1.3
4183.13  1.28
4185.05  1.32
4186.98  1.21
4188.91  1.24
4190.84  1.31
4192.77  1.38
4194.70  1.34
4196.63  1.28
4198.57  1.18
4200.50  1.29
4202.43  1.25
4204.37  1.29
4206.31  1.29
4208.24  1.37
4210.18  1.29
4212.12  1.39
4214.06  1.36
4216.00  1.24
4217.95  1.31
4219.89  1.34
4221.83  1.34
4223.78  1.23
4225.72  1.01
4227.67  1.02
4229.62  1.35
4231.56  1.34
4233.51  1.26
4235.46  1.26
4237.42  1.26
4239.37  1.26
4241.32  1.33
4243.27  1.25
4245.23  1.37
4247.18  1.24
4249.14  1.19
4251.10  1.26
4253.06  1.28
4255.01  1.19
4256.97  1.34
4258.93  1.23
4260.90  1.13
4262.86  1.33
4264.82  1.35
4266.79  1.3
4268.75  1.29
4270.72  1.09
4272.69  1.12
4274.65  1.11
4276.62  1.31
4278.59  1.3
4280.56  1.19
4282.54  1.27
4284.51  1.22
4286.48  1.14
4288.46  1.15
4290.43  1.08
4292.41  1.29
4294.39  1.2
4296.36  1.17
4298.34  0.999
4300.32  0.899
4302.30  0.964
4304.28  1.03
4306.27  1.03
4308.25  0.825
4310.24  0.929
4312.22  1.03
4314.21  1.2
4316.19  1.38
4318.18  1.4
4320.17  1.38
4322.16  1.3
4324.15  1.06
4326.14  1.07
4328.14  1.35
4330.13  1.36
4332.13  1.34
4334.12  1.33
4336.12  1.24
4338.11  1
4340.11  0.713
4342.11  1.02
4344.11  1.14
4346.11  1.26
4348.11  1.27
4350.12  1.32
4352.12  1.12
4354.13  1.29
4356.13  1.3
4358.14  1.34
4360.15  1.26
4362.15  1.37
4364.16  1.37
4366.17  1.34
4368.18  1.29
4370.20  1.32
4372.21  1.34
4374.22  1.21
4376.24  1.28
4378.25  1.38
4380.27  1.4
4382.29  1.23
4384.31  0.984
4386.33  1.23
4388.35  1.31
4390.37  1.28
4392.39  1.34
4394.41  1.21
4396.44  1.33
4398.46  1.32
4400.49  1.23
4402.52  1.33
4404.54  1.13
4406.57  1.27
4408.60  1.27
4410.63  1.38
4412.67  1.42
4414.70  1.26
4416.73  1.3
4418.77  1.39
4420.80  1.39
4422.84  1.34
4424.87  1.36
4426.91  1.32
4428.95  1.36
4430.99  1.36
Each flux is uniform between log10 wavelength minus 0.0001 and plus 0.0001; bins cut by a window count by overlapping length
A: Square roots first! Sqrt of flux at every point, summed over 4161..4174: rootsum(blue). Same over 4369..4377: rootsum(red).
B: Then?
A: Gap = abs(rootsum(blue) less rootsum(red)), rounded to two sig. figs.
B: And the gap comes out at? 3.5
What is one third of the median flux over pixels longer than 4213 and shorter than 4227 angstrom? 0.437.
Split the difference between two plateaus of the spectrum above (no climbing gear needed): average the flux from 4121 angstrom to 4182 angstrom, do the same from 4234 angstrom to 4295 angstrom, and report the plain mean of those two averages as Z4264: 1.28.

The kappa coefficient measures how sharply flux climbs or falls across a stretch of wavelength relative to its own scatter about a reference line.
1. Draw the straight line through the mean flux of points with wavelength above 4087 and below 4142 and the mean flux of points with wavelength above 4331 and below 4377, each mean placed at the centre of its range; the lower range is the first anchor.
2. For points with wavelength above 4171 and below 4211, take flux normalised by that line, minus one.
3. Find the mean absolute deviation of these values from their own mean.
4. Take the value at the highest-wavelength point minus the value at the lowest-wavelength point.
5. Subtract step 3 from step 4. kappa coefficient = 0.02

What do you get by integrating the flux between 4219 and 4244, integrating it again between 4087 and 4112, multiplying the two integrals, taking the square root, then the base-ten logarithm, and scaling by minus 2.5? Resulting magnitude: -3.73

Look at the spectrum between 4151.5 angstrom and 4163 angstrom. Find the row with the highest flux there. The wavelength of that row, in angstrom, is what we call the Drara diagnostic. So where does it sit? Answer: 4160.07 angstrom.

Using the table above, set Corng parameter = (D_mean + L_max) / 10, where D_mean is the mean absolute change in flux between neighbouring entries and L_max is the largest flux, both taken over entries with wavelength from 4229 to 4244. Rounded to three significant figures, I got 0.138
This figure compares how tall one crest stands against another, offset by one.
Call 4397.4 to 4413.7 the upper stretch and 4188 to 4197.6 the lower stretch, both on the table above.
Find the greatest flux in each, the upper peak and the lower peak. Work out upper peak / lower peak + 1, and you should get 2.03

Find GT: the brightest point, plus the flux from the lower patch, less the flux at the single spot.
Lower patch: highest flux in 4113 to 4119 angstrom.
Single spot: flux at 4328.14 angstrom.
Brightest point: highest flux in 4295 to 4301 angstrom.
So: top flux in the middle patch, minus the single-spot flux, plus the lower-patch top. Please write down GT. 1.26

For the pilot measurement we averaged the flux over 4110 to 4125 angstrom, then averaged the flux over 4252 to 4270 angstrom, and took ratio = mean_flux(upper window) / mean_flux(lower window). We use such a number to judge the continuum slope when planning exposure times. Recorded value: 0.94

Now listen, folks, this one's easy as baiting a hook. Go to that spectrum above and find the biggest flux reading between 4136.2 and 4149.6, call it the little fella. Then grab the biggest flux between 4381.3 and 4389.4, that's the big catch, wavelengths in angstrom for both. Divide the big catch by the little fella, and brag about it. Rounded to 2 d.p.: 0.92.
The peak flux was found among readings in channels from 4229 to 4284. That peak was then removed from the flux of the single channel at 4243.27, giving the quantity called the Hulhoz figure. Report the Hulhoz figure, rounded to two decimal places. -0.12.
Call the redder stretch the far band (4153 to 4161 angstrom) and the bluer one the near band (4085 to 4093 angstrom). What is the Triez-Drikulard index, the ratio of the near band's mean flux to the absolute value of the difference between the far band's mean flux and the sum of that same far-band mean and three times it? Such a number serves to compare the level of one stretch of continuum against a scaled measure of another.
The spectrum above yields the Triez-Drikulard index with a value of 0.347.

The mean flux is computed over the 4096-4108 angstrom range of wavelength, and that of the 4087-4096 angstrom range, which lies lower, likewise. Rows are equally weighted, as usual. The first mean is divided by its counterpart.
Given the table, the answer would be 0.80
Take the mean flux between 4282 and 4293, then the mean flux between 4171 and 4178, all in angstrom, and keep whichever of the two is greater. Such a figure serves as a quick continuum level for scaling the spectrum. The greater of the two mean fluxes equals 1.25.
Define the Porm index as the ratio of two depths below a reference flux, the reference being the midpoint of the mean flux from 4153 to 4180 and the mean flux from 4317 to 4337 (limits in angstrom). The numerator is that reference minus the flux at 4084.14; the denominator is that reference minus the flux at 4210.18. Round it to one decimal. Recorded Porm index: 6.2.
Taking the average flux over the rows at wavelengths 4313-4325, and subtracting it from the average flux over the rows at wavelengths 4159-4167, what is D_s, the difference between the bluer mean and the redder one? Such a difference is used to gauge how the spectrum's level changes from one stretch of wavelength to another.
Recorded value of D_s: 0.108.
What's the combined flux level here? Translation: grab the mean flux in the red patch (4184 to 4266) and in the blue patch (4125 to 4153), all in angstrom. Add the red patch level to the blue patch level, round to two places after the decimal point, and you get 2.61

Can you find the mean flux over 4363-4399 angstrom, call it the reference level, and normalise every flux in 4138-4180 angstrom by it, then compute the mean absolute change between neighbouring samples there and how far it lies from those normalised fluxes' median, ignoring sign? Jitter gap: 0.98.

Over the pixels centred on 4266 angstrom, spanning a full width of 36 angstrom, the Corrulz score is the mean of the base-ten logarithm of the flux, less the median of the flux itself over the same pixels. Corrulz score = -1.17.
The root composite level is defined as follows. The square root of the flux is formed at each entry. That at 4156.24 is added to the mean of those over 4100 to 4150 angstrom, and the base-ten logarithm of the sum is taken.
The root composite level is 0.357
